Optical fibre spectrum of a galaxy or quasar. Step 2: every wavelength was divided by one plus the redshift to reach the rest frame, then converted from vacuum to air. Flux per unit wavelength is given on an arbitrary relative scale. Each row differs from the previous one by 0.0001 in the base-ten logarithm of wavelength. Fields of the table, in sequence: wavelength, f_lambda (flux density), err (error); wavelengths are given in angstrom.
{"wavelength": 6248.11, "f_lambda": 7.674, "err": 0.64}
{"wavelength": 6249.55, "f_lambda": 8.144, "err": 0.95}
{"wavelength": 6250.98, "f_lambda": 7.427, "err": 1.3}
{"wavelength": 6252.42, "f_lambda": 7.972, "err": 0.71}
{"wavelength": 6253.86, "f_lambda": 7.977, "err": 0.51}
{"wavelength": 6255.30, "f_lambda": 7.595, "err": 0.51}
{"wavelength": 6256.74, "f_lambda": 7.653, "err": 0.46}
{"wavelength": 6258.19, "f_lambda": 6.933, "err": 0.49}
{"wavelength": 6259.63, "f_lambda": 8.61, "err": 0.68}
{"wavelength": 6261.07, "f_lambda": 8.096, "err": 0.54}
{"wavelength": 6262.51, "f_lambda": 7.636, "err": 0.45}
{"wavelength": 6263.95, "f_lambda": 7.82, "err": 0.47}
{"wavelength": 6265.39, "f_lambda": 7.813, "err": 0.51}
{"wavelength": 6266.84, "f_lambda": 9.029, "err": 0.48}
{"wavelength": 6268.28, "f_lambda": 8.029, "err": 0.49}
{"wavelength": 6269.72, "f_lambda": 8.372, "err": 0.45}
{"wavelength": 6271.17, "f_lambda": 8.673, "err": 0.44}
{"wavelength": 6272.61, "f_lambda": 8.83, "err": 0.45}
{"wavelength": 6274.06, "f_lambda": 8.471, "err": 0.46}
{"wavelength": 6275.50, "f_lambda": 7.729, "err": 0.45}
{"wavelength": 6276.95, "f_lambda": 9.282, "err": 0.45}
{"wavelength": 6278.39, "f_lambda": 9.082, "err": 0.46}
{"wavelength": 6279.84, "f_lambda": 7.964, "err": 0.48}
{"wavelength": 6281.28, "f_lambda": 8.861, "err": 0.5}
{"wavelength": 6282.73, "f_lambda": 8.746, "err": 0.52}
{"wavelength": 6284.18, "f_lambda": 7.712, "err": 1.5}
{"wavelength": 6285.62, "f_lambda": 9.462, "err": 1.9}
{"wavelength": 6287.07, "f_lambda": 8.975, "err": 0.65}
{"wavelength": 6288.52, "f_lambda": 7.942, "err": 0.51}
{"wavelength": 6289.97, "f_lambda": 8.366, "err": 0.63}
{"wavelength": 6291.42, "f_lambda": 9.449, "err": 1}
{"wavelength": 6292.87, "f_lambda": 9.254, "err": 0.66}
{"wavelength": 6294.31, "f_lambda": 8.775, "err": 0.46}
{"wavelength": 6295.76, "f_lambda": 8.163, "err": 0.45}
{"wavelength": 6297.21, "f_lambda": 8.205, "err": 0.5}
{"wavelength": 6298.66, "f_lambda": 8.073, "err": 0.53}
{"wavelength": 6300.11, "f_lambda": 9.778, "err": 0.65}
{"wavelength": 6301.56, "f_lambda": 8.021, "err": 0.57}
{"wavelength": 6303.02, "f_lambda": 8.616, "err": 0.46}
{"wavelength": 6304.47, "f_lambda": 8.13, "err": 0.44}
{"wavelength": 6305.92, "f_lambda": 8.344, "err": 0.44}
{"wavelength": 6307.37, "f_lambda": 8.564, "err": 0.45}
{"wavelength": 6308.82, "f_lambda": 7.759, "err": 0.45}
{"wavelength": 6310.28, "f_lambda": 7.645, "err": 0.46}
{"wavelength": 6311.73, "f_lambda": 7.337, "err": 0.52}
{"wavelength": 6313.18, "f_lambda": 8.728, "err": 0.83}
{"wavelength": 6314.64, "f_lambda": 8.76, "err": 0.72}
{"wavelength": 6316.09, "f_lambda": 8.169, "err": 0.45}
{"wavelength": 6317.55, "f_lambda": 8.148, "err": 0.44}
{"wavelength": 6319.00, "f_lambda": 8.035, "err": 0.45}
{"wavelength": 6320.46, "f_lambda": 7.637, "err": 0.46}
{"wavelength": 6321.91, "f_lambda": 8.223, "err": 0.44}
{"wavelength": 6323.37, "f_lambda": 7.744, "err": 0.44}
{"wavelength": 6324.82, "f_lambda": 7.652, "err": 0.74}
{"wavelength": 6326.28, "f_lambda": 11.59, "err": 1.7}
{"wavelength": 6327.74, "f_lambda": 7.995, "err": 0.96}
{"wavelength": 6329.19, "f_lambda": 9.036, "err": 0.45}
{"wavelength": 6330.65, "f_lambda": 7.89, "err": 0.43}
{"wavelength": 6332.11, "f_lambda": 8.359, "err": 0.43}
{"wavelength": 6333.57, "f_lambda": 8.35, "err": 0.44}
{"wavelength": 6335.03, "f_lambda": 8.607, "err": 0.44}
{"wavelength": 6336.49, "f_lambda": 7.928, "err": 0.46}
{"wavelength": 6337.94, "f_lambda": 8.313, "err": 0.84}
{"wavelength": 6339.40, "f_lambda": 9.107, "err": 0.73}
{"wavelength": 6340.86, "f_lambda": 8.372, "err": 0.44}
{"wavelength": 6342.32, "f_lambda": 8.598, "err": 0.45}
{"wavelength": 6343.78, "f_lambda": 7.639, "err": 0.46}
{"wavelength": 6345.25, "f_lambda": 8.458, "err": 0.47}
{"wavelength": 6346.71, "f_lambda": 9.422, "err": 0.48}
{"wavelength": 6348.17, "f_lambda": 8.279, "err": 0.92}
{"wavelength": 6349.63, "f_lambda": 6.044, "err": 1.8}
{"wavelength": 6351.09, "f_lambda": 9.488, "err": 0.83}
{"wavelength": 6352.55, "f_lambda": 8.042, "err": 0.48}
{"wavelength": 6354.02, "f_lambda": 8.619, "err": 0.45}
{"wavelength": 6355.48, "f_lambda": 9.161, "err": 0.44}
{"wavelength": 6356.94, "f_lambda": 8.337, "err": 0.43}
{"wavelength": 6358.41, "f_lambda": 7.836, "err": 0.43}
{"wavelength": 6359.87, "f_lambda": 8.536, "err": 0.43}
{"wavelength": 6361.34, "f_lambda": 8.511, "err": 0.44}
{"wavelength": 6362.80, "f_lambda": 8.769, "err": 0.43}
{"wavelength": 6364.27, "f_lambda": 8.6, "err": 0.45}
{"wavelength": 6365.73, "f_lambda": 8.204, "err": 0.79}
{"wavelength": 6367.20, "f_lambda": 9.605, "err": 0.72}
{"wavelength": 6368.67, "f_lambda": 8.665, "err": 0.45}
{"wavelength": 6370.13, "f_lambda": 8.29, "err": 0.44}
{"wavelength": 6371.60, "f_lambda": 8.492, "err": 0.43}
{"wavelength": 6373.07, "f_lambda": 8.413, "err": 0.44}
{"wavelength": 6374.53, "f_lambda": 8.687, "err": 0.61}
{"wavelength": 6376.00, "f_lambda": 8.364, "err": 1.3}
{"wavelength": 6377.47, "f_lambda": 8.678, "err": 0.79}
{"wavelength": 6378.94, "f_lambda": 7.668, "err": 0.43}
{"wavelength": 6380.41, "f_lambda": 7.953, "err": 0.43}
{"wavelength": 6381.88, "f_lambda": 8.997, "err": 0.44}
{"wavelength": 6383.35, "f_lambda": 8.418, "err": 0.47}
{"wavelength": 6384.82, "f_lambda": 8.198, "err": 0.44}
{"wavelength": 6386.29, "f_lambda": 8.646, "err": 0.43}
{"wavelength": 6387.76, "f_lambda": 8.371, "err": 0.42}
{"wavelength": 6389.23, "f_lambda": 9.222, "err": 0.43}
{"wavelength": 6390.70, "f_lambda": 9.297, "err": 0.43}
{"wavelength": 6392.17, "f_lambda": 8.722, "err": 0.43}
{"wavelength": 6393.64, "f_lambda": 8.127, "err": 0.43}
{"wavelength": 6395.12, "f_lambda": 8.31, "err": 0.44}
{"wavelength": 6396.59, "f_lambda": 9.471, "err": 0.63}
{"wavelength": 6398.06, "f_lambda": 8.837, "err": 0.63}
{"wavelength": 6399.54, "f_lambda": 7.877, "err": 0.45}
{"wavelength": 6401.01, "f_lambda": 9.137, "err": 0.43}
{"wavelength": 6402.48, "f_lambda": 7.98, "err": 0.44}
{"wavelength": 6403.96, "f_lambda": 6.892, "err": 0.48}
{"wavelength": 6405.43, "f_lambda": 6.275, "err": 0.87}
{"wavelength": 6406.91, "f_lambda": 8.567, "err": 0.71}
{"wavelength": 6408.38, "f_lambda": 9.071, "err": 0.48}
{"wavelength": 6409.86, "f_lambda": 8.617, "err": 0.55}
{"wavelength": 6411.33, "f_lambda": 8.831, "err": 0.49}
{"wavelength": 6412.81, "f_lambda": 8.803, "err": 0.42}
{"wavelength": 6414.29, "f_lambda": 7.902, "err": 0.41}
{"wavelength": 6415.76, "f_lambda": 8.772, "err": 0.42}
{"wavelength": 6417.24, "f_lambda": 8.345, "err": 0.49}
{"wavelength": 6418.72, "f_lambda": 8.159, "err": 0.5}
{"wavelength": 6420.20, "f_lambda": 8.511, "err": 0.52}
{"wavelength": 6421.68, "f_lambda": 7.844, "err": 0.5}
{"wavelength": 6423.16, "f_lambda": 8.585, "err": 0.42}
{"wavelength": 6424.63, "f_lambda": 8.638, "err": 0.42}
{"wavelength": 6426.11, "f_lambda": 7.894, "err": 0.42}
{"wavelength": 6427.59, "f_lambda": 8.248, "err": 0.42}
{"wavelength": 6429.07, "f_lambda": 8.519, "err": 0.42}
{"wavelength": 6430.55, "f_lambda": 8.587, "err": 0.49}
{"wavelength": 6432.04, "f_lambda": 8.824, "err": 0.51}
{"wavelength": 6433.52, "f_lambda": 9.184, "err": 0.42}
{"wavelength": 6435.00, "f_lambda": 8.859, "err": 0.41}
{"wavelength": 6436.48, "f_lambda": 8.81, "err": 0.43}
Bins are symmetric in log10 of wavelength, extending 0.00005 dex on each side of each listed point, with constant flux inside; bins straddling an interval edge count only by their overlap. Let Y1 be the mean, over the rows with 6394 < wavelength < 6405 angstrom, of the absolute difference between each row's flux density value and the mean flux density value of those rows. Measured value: 0.68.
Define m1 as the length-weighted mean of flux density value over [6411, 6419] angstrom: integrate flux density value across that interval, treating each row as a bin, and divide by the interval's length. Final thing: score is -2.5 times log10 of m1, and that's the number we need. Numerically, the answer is -2.319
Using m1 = 8.46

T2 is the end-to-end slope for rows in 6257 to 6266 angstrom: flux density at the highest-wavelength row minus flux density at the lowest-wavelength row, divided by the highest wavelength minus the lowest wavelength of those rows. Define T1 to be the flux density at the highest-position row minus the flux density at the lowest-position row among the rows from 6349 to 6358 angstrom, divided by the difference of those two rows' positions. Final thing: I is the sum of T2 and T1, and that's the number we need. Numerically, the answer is 0.4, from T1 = 0.314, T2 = 0.12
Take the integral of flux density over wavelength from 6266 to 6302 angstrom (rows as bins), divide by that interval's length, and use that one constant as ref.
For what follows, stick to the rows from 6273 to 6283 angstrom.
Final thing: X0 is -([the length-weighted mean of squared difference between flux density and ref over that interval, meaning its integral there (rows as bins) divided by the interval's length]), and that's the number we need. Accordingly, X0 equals -0.3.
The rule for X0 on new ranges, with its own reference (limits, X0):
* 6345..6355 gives -1.2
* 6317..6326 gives -1.0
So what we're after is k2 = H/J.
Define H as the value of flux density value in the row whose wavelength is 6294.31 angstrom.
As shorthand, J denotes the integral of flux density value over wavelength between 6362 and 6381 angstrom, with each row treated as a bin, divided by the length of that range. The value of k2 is 1.03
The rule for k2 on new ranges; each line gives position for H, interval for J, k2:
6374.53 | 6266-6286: 1.01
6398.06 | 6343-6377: 1.05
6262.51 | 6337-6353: 0.91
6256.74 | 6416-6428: 0.92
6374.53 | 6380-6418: 1.03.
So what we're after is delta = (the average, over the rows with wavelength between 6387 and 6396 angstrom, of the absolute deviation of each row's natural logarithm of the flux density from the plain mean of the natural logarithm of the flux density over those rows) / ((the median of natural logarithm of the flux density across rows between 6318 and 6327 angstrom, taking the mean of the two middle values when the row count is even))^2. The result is 0.011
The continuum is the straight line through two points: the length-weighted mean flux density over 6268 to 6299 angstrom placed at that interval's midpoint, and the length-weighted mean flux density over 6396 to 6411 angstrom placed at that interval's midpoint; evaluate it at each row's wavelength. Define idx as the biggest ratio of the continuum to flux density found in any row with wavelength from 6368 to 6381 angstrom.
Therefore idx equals 1.09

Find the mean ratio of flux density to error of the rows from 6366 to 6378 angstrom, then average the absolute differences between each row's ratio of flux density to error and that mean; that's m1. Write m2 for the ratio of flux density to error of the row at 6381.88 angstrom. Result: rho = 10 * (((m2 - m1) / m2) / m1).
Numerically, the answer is 2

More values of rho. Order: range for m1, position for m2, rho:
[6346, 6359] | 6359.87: 2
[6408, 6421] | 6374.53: 5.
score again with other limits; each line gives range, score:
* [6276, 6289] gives -2.345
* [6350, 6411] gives -2.320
